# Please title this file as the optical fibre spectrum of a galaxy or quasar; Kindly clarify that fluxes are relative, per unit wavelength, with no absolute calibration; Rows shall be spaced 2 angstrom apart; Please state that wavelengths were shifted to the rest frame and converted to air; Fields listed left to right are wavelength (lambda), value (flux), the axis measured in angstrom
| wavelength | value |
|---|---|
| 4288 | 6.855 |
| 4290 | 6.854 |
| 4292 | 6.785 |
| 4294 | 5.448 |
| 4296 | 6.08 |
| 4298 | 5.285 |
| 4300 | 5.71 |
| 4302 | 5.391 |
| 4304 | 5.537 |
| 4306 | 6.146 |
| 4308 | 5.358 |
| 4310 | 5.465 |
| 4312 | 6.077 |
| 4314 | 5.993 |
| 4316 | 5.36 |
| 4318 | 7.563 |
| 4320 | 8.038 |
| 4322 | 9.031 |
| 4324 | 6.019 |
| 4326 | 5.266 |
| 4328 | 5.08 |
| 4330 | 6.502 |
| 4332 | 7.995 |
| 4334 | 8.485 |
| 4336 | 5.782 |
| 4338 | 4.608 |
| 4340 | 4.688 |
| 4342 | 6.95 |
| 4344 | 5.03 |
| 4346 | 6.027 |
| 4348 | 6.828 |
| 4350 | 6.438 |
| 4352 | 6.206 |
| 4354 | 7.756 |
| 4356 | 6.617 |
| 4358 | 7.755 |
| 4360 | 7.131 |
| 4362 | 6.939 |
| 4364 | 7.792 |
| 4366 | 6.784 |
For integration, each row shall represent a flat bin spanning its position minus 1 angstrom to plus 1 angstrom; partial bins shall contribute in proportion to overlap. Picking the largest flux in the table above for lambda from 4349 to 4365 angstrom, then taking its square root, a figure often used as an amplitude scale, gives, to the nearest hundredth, 2.79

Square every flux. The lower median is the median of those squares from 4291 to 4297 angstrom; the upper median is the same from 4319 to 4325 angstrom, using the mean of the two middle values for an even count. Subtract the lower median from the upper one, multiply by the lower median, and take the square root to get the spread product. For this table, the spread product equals 32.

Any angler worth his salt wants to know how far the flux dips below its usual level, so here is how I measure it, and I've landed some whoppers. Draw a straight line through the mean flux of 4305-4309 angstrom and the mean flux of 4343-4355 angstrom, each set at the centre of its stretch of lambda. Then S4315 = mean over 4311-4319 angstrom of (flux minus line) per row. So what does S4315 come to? 0.4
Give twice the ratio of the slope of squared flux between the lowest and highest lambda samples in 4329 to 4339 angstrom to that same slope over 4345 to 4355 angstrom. -2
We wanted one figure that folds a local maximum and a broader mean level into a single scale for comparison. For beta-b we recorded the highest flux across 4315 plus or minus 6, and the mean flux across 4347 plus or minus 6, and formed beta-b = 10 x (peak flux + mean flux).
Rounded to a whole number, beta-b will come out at 143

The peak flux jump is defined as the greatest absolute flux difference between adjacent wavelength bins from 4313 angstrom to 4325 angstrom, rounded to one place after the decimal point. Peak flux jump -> 3.0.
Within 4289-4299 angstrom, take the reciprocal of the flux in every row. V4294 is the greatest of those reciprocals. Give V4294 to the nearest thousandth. 0.189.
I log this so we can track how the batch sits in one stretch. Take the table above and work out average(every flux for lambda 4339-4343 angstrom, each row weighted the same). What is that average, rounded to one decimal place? 5.8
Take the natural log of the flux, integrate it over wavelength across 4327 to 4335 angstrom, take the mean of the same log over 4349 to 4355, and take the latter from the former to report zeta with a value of 13.5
